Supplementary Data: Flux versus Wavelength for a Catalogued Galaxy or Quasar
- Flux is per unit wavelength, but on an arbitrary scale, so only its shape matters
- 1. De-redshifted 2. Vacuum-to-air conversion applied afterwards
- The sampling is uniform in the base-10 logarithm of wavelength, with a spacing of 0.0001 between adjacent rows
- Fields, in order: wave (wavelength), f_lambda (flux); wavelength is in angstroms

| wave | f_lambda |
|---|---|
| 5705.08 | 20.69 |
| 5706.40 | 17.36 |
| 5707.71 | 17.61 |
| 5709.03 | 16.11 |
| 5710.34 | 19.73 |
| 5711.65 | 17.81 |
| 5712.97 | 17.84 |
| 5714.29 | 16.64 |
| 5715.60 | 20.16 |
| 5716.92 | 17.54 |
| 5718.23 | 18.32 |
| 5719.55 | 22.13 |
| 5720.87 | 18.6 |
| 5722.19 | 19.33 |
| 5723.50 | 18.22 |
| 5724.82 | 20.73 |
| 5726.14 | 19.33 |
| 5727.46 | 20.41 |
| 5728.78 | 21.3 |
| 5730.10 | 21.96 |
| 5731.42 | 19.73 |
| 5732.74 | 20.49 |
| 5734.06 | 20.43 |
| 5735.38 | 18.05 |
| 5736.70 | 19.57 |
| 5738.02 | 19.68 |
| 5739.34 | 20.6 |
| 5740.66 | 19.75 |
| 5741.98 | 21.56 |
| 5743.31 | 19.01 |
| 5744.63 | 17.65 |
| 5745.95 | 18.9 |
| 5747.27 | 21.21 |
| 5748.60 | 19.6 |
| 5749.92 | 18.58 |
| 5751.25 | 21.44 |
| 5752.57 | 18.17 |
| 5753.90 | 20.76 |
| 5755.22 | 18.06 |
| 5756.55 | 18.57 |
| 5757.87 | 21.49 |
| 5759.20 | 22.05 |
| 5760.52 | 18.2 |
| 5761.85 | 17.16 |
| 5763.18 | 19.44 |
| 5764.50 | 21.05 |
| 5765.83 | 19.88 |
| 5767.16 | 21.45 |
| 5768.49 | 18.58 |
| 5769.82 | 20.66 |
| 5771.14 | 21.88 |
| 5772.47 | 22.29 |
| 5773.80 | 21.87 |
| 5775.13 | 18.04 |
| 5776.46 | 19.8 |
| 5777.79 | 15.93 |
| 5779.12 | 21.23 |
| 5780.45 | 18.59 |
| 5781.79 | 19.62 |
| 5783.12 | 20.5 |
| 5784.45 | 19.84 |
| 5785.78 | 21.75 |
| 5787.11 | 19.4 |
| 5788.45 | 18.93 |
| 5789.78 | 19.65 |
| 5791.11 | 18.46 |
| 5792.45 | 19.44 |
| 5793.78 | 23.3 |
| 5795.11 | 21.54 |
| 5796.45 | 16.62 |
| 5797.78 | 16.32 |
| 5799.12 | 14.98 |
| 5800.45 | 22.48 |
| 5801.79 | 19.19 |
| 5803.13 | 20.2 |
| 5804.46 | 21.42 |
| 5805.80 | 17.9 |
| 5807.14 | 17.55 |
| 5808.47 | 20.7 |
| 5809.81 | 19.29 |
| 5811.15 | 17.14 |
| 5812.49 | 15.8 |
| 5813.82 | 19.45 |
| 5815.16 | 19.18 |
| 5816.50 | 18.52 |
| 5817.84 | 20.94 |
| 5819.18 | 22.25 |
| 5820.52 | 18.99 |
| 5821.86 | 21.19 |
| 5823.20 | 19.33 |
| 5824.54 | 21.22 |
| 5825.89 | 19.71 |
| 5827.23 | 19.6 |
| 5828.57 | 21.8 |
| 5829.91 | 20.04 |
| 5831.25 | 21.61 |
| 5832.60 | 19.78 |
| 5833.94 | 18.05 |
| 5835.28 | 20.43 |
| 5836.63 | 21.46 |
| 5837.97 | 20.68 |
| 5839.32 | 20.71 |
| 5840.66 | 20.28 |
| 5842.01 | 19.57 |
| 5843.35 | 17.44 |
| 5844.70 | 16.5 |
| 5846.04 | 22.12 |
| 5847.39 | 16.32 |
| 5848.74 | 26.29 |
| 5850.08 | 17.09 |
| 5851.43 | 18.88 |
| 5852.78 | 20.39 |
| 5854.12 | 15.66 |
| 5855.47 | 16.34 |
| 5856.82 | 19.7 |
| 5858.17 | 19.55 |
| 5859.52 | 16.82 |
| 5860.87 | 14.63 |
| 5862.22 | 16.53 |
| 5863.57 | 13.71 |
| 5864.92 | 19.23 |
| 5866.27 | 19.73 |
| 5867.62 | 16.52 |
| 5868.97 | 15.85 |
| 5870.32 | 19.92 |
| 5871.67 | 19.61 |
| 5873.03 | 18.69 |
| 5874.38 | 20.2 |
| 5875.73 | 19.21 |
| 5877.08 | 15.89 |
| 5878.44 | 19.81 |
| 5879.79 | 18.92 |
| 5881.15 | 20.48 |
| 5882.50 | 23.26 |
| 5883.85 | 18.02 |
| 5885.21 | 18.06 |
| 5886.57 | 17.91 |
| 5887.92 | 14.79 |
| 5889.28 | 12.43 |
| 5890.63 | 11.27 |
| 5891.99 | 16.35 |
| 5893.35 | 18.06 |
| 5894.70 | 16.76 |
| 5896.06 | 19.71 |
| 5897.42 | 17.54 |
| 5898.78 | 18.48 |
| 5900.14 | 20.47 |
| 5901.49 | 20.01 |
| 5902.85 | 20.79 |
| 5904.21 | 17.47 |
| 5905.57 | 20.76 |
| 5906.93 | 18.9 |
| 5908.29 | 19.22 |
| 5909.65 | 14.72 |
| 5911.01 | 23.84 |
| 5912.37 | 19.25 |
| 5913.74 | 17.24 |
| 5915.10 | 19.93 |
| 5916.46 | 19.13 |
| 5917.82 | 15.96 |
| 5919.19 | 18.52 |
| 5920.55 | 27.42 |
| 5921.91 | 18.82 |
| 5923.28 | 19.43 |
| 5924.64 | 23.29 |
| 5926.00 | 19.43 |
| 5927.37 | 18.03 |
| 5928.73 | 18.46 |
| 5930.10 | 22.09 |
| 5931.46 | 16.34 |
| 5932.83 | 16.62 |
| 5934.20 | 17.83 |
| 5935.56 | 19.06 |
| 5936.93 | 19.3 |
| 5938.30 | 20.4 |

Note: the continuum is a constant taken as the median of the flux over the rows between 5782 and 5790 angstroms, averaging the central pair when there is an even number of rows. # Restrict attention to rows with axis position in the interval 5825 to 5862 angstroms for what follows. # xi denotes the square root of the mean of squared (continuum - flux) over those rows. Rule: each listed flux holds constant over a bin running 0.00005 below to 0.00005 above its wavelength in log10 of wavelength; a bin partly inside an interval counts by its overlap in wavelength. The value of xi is 2.5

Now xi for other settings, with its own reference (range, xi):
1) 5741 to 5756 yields 1.4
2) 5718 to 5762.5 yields 1.4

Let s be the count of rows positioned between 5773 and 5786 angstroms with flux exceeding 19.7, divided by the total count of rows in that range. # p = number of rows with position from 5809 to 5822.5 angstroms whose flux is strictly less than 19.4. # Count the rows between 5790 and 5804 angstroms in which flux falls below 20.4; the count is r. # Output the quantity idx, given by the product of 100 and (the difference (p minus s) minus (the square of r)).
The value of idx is -4360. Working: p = 6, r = 7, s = 0.60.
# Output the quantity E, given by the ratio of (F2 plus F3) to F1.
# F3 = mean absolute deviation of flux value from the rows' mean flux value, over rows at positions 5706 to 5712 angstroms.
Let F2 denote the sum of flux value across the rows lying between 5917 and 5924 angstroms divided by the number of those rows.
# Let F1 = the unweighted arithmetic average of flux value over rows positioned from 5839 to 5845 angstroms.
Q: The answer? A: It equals 1.10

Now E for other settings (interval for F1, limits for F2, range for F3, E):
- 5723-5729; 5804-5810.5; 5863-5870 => 1.07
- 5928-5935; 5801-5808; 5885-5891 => 1.19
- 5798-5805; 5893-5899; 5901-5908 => 0.98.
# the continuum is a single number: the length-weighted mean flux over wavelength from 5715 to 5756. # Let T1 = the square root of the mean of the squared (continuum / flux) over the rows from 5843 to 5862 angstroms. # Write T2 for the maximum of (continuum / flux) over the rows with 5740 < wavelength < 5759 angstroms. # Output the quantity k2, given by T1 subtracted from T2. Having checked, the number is 0.01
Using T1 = 1.11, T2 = 1.12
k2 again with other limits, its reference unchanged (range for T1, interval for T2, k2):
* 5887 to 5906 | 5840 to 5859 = 0.07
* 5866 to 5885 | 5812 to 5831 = 0.19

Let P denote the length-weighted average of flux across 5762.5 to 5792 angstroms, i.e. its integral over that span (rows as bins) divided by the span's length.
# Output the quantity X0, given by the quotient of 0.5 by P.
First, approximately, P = 19.9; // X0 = 0.0251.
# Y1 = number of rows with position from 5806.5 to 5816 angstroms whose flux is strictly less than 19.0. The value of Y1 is 3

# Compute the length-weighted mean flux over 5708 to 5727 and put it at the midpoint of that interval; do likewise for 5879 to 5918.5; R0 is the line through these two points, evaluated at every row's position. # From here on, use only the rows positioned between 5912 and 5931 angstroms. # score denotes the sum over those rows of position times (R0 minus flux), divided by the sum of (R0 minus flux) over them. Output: 5923.3 angstroms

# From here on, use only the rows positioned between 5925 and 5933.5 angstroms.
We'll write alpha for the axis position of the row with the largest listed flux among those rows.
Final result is 5930.10 angstroms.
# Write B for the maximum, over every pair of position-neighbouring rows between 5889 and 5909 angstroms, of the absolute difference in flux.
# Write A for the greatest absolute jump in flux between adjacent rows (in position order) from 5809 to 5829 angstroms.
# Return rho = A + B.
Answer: 8.7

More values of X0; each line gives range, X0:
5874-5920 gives 0.0273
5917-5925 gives 0.0245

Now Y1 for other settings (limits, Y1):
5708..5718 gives 5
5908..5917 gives 2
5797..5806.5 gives 3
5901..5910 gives 3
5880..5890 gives 5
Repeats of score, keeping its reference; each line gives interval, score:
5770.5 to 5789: 5778.3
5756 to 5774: 5767.4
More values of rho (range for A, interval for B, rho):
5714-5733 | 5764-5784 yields 9.1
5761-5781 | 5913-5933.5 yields 14.2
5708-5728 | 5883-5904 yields 8.9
